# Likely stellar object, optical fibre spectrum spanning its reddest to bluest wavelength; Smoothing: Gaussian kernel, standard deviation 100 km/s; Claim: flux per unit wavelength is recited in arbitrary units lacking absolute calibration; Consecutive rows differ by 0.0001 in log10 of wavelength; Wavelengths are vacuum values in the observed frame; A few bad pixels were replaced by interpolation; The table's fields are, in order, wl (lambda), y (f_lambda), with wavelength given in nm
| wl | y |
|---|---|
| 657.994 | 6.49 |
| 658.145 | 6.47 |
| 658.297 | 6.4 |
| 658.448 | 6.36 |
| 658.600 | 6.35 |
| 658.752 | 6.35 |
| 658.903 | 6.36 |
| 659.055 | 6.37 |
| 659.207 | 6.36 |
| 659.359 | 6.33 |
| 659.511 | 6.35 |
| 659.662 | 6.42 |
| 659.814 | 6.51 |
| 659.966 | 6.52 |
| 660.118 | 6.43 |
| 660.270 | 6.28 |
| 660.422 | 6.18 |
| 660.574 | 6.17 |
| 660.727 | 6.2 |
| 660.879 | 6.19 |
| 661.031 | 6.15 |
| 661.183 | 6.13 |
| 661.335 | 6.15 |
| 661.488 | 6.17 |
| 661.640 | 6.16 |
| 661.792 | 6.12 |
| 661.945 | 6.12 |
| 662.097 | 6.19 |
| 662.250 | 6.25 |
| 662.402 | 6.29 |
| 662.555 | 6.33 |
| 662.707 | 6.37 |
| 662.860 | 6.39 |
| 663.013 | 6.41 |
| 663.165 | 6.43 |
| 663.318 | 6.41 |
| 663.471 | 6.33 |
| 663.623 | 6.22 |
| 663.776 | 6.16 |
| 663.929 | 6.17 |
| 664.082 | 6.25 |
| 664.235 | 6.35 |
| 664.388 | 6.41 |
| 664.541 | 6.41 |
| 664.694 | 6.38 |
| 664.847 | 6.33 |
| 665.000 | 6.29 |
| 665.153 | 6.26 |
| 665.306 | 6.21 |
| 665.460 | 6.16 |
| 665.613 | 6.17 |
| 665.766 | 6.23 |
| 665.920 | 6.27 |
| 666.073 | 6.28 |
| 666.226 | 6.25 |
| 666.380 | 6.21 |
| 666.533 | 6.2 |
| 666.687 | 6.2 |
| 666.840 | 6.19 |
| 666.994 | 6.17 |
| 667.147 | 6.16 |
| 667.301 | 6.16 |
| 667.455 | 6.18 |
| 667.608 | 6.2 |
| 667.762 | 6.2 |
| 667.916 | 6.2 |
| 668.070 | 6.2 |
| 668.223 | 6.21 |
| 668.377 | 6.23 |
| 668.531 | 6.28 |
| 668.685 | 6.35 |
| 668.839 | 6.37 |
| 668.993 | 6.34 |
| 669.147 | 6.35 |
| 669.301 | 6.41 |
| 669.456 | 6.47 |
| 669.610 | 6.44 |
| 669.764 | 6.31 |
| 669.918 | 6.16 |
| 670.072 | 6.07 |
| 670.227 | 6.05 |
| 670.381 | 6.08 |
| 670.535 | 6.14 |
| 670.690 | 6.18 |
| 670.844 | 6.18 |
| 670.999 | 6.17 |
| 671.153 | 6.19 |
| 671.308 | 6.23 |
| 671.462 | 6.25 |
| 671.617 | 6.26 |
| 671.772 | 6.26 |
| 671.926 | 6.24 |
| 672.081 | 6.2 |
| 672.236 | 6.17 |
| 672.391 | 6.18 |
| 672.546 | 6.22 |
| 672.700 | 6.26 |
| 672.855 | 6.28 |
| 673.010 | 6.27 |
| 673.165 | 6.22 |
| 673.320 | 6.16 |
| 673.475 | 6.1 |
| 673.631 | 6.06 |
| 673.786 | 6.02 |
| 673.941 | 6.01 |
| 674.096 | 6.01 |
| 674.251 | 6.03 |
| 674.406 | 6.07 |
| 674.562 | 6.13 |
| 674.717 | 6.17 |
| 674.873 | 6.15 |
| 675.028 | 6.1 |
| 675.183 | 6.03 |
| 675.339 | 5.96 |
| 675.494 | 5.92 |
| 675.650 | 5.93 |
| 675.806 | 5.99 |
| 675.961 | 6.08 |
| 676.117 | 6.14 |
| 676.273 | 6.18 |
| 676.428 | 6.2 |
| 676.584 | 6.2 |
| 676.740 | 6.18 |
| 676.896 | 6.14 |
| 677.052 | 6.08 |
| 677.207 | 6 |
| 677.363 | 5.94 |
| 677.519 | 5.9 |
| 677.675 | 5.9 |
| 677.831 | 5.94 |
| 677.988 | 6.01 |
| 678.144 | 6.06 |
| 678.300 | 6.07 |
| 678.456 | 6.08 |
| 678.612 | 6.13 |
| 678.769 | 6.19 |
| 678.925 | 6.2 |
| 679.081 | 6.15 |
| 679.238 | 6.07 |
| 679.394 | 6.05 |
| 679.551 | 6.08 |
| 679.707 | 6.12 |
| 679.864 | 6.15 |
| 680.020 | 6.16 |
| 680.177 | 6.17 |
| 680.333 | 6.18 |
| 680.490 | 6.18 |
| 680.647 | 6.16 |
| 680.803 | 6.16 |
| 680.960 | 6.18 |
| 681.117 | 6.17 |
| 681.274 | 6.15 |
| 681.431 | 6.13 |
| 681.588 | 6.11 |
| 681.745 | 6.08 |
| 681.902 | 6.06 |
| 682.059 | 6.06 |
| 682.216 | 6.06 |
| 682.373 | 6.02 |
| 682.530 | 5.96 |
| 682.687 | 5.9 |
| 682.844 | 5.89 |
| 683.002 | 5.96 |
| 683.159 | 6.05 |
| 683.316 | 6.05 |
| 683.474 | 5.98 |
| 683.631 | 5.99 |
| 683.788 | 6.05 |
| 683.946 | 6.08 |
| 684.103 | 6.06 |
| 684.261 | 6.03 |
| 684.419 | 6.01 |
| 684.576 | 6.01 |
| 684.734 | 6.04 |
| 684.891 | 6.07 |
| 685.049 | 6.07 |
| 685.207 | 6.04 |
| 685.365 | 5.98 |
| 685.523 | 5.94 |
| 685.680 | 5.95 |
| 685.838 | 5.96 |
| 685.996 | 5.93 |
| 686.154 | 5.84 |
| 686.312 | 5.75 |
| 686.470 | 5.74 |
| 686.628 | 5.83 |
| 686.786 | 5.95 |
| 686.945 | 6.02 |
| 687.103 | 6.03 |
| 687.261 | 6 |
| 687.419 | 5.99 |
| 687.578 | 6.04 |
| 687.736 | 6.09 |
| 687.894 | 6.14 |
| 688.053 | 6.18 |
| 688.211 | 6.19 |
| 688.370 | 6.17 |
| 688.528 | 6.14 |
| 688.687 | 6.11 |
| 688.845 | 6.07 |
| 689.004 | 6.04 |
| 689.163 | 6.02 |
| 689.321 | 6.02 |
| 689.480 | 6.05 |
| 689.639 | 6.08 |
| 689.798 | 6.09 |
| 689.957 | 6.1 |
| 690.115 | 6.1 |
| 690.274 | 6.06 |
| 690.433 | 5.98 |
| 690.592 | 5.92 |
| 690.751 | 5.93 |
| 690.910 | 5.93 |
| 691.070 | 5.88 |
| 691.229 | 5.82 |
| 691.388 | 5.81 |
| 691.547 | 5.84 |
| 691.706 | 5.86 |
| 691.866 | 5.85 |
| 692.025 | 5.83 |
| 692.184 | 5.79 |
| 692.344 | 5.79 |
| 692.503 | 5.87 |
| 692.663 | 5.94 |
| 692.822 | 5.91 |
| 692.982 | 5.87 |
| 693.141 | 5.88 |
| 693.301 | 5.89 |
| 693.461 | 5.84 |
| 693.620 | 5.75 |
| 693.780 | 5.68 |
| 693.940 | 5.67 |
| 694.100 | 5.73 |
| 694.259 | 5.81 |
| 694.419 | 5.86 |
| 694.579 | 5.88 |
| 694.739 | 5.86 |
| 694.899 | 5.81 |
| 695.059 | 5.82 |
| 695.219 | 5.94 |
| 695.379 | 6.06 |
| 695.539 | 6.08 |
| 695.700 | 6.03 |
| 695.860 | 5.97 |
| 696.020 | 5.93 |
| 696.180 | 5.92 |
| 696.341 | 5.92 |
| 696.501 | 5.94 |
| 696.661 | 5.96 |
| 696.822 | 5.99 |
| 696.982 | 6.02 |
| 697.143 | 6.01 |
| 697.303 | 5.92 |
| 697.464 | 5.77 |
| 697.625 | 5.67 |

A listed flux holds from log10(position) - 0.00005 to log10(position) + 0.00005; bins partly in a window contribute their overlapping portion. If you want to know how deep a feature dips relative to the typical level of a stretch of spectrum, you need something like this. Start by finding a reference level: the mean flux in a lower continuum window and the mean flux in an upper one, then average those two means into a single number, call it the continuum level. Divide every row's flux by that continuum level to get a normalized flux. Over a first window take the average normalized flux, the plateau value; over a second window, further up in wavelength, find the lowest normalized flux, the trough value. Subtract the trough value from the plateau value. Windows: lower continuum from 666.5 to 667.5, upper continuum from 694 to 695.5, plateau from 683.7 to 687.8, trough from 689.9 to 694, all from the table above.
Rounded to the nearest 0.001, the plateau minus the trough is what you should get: 0.052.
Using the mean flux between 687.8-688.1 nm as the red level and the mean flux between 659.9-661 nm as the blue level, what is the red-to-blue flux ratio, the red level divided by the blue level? 0.981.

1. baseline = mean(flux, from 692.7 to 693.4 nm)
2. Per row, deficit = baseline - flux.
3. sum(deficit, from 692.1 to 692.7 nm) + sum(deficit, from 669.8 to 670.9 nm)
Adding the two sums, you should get -1.5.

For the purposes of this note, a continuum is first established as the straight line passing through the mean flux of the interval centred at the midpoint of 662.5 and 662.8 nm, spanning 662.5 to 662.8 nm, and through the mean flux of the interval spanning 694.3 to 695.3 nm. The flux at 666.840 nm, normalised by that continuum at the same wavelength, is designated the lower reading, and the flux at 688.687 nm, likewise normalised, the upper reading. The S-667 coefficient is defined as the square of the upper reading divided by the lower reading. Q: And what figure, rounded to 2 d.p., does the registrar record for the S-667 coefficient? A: 1.07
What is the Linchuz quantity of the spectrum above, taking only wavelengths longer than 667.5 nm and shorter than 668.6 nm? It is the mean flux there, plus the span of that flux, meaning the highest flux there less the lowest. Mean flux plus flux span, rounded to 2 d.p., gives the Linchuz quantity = 6.30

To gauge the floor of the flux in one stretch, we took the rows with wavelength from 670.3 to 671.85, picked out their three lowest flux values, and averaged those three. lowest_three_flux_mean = 6.13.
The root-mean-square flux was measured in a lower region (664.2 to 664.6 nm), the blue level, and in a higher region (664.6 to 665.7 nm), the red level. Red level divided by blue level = 0.98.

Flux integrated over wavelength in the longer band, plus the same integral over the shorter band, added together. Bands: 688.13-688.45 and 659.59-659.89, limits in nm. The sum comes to 3.92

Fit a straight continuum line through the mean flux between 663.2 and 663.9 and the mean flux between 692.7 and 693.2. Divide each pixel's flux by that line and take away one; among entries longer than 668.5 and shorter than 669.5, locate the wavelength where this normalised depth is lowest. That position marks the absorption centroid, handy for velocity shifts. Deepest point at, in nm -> 668.531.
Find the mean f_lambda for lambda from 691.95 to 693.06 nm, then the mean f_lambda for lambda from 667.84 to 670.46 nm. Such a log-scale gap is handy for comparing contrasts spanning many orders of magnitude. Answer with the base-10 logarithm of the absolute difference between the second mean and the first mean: -0.39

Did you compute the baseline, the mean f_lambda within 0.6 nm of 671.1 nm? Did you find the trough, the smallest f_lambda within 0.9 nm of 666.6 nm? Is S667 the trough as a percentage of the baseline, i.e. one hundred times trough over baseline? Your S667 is 99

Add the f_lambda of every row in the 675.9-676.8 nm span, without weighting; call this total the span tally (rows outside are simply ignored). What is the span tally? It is 37.0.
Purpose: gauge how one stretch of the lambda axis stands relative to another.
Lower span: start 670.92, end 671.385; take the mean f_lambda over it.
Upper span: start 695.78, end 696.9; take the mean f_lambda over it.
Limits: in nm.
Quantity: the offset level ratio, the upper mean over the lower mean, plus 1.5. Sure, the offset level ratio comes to 2.46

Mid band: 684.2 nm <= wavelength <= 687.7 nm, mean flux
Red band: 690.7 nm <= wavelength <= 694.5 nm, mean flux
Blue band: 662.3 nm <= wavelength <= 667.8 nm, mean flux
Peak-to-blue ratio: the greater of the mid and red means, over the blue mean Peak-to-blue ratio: 0.952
